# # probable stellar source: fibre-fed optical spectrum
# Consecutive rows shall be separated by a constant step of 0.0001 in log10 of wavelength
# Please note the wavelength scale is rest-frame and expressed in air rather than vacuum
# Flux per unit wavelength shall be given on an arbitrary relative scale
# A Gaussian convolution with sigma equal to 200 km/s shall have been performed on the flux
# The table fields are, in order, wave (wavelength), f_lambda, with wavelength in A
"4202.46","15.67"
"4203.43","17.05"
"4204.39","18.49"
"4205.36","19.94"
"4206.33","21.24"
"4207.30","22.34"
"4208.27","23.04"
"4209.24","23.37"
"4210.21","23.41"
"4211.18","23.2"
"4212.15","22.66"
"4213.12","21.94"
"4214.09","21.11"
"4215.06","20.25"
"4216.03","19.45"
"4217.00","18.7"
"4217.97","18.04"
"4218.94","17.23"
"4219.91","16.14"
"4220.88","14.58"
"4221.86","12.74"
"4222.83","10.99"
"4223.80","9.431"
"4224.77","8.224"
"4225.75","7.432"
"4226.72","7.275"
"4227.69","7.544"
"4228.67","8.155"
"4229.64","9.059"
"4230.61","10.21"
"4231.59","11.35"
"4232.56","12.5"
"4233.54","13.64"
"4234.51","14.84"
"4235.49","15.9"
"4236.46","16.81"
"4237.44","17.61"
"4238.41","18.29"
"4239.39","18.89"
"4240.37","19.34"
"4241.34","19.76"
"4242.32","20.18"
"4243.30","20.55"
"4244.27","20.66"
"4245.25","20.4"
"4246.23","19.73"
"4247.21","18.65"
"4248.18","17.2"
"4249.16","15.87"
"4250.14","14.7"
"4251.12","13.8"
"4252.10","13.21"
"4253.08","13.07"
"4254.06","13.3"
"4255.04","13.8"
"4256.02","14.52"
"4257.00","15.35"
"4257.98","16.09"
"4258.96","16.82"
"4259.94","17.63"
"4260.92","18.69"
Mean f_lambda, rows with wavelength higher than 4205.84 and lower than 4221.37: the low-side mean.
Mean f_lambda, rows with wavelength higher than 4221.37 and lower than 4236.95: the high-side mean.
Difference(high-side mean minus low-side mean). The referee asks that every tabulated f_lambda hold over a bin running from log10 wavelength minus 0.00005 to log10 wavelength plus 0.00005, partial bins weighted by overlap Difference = -9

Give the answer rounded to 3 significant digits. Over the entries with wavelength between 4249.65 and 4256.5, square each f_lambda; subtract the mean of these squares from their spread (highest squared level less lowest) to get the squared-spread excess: -145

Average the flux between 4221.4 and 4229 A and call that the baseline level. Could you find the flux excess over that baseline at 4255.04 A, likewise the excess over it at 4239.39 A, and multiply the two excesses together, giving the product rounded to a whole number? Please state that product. 48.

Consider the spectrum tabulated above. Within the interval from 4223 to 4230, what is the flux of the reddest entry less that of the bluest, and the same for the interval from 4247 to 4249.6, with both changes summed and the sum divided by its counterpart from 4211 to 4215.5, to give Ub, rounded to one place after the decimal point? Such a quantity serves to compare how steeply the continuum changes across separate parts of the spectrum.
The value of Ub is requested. 1.1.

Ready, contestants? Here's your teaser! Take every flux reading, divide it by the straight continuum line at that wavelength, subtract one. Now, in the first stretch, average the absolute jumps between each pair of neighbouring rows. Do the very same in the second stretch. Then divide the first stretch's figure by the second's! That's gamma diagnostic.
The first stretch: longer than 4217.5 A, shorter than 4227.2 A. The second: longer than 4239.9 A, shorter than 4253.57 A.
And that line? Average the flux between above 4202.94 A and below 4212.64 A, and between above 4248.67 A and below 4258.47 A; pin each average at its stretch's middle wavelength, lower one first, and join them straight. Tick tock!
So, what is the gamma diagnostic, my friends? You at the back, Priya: 1.4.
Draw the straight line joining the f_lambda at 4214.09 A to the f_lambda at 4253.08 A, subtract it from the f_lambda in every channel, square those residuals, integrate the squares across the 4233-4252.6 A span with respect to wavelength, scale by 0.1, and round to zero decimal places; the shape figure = 24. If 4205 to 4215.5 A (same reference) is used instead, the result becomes 2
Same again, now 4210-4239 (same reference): 105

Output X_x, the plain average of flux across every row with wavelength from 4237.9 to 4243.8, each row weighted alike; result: 20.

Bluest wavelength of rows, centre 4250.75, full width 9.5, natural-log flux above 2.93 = 4246.23 A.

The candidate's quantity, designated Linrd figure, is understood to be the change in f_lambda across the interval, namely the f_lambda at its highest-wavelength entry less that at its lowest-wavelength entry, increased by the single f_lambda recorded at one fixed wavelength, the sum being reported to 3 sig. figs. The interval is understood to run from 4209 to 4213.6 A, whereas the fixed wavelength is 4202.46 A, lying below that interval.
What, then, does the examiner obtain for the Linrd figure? 14.2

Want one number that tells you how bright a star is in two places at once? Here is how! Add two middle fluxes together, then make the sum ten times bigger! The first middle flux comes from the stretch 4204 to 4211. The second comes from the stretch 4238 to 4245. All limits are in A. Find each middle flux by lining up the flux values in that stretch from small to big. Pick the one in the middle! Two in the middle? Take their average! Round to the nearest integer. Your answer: 421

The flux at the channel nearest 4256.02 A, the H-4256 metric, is 14.52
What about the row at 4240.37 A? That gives 19.34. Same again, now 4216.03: 19.45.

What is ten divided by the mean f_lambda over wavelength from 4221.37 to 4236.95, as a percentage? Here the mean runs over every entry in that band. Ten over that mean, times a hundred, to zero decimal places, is 91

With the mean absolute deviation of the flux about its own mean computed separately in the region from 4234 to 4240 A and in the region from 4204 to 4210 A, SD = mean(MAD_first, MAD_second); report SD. 1.4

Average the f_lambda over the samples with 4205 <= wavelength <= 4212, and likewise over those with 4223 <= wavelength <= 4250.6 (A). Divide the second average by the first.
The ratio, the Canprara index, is 0.66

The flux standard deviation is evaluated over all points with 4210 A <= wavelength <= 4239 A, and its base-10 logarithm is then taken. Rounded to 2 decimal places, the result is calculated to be 0.71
